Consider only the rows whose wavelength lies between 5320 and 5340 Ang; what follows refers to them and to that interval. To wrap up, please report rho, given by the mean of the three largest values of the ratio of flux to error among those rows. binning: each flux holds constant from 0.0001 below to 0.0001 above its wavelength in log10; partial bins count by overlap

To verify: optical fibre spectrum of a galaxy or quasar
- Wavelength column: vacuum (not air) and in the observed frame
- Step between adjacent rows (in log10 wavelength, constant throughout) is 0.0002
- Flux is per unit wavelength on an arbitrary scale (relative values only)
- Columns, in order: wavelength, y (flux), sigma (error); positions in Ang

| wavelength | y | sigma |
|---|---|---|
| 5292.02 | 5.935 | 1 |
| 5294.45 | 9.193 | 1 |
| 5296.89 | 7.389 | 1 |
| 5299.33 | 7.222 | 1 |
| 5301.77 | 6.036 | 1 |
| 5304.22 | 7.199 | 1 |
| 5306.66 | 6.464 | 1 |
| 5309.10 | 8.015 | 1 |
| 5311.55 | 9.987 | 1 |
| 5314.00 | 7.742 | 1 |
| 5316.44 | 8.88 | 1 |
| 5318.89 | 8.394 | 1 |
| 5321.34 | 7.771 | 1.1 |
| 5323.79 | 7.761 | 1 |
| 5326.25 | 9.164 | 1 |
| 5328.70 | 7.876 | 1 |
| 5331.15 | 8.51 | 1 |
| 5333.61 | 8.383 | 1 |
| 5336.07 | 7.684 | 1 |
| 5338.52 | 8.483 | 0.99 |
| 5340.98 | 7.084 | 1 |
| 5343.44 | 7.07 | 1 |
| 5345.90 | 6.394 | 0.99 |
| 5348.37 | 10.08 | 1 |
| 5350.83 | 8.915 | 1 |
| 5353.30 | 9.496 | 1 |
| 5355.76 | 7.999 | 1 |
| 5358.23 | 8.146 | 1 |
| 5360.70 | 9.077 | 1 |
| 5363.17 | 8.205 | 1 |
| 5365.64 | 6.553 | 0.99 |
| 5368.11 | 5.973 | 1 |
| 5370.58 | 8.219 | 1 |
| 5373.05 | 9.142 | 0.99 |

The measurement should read 8.75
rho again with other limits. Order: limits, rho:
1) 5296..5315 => 8.58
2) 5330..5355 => 9.50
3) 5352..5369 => 8.93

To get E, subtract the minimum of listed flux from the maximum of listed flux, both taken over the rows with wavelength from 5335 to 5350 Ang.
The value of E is 3.7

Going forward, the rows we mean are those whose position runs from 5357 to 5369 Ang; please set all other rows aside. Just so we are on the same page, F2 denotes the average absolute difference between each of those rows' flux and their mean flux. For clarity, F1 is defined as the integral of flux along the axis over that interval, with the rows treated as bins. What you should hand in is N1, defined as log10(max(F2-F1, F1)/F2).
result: 1.94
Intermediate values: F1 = 92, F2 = 1.1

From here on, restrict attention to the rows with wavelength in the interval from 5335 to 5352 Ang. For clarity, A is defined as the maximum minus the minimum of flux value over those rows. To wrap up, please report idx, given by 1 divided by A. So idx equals 0.271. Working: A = 3.7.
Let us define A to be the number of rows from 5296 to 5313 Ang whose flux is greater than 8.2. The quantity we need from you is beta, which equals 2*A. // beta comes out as 2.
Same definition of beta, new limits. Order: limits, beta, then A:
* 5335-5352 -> 6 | 3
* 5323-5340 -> 8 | 4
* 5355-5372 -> 6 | 3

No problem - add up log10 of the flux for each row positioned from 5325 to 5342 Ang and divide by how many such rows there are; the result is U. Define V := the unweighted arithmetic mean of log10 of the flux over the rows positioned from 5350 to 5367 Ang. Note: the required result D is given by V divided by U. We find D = 1.008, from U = 0.911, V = 0.919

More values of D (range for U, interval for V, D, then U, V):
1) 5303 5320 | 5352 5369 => 0.988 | 0.905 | 0.894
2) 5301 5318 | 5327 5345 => 1.012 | 0.884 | 0.895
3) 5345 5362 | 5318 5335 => 0.986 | 0.930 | 0.917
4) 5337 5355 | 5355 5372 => 0.973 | 0.909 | 0.885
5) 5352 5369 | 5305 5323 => 1.017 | 0.894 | 0.909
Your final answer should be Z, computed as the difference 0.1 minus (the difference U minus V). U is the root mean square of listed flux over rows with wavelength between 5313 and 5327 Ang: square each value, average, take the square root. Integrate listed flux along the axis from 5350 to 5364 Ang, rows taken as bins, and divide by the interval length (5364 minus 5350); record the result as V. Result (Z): 0.4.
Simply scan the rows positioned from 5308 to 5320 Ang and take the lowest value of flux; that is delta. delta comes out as 7.742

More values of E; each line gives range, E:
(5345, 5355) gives 3.7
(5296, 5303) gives 1.4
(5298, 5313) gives 4.0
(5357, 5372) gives 3.1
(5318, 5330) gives 1.4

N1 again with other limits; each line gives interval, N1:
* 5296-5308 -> 2.23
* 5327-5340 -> 2.52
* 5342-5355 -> 1.91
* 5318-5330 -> 2.32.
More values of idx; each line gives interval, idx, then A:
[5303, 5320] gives 0.284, 3.5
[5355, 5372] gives 0.322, 3.1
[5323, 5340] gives 0.676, 1.5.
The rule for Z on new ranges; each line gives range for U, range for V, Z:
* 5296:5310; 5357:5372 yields 0.7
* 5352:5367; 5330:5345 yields -0.4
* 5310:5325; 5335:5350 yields -0.5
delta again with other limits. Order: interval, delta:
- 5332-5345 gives 7.07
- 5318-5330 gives 7.761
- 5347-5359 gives 7.999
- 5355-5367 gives 6.553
